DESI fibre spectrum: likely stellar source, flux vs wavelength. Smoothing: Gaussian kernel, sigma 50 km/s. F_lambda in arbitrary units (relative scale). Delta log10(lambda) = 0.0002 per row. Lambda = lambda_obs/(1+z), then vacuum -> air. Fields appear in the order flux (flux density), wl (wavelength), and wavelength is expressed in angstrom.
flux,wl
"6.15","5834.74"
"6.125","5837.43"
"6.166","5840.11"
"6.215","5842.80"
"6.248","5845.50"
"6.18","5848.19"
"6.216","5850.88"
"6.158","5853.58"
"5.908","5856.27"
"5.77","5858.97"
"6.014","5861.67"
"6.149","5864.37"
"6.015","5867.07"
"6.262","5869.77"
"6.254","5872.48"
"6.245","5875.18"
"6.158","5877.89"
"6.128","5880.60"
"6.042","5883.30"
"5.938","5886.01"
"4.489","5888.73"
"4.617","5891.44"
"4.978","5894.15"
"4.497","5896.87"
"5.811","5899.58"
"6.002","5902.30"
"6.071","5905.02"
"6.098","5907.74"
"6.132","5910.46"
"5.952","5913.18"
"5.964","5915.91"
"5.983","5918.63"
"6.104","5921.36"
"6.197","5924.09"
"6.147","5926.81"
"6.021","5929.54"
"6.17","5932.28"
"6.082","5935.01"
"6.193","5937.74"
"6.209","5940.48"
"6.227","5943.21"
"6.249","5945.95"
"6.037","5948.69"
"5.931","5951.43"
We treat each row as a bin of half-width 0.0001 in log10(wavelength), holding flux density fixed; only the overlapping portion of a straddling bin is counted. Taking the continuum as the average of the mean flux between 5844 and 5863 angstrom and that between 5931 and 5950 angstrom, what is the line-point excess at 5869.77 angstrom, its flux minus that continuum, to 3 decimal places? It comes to 0.143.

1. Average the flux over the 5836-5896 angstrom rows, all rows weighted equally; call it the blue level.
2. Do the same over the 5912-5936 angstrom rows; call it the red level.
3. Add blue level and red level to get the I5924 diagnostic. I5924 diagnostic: 12.0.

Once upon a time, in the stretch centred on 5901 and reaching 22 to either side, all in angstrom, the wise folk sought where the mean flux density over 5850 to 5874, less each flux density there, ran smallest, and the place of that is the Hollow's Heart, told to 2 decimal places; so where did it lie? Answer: 5910.46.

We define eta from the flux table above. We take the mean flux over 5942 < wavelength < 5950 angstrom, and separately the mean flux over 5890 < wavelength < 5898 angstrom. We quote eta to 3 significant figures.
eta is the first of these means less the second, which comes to 1.47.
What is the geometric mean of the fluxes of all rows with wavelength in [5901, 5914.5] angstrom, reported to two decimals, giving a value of 6.05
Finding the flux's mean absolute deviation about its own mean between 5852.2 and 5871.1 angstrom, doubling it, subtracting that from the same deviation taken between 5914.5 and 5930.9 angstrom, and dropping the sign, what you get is 0.18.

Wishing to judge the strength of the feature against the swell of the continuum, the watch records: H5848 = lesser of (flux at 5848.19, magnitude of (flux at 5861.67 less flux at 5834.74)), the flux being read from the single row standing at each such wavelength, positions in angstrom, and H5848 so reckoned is 0.136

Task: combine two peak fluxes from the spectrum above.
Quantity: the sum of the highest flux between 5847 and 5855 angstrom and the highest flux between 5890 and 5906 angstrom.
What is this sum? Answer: 12.3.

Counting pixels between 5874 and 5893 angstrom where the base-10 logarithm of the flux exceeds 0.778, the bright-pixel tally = 4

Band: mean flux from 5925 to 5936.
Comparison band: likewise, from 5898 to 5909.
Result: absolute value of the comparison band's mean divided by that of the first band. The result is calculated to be 0.98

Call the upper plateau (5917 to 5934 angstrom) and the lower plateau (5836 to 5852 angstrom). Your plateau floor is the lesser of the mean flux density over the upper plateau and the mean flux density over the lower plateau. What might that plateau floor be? 6.1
